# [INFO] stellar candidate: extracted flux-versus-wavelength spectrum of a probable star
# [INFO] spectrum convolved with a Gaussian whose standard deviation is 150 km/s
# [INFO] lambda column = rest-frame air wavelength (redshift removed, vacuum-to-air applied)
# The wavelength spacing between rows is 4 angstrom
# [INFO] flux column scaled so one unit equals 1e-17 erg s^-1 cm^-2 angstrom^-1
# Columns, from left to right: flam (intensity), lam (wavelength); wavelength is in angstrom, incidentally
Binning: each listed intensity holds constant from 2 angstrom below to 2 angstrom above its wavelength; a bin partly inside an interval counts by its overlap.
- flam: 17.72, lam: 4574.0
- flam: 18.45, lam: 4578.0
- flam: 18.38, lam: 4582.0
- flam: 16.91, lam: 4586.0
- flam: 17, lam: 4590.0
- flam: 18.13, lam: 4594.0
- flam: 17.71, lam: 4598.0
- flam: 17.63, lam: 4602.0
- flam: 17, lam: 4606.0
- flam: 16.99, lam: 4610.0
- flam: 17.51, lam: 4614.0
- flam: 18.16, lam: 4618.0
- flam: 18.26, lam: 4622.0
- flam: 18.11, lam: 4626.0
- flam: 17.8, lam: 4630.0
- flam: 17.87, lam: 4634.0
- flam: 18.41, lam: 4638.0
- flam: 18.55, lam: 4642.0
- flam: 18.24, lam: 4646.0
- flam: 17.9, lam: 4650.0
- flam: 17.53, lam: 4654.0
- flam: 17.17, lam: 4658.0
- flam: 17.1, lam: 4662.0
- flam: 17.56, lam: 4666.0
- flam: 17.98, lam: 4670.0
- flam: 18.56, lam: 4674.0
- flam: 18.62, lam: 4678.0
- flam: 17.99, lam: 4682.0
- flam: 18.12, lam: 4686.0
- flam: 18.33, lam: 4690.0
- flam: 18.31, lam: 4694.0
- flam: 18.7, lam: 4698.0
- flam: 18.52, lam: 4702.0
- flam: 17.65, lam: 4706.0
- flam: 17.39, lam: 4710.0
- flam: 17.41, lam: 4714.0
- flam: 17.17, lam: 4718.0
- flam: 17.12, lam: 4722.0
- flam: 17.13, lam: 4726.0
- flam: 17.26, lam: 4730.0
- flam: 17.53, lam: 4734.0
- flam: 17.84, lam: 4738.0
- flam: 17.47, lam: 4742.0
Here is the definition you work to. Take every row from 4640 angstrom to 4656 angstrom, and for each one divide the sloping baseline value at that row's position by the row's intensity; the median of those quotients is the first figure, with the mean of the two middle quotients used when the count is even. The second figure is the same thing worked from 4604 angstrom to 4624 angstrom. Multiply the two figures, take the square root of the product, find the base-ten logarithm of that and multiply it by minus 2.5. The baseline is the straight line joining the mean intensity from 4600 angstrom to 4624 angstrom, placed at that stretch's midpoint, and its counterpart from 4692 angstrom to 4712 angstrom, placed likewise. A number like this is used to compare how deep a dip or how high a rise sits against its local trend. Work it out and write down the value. 0.005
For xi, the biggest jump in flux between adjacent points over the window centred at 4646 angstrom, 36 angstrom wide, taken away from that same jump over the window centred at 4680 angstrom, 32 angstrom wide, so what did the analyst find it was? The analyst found 0.09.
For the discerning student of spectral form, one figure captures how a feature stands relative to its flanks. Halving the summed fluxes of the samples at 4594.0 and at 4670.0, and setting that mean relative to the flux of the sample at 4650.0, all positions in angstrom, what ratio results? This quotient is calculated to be 1.01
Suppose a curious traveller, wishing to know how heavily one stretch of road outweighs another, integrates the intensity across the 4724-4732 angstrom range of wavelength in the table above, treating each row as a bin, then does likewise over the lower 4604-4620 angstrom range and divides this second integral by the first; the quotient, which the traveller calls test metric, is 2.0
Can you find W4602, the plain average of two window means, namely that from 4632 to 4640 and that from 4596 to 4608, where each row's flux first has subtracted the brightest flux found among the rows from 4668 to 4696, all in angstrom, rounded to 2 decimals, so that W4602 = -0.83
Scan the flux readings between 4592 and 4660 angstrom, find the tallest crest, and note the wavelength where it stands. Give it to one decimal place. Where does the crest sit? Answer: 4642.0 angstrom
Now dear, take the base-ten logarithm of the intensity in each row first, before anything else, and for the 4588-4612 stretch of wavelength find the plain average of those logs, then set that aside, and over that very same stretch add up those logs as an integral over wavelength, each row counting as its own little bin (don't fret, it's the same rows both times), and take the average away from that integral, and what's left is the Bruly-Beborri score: 28.5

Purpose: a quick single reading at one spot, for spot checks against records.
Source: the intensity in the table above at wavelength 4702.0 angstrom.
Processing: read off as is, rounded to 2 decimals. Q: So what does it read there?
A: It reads 18.52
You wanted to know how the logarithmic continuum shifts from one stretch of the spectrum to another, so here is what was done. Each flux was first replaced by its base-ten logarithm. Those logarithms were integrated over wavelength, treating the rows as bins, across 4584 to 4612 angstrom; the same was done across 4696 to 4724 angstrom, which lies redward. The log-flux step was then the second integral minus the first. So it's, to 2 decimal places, 0.25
